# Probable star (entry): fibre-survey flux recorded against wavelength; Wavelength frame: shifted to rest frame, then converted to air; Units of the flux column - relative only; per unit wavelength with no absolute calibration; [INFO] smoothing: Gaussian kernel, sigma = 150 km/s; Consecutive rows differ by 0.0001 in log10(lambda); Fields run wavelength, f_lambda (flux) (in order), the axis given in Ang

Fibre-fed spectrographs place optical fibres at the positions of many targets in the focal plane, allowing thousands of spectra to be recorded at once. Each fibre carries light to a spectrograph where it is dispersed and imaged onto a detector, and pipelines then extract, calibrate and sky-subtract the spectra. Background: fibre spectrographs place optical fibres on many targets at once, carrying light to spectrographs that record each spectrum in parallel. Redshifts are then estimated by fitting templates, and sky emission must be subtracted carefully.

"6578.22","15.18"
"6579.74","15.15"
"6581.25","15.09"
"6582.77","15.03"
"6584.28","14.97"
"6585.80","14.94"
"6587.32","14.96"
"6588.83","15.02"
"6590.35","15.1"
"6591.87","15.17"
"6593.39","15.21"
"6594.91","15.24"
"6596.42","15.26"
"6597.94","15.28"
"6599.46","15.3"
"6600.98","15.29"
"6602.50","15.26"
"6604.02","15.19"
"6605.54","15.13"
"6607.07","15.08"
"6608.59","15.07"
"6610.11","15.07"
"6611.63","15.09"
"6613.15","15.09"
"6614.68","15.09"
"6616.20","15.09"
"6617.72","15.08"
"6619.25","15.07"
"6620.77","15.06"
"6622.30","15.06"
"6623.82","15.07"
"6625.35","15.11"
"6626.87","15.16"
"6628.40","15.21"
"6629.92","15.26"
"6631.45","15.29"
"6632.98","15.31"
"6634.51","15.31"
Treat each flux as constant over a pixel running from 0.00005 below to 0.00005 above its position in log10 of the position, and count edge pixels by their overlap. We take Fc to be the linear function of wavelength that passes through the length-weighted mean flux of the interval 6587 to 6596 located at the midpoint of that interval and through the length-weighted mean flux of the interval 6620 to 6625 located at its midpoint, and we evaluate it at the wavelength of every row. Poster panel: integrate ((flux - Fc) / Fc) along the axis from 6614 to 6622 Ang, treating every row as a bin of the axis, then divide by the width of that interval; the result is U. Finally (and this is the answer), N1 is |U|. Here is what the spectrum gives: 0.000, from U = 0.0000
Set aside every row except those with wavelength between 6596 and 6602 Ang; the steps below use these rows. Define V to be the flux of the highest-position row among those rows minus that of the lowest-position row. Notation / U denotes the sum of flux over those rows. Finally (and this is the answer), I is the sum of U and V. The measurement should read 61.2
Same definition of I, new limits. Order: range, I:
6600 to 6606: 60.7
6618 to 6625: 60.3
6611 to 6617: 60.4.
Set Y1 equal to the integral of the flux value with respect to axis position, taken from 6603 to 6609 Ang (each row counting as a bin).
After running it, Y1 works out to 91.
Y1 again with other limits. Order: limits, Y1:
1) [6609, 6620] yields 166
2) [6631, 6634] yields 46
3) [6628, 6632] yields 61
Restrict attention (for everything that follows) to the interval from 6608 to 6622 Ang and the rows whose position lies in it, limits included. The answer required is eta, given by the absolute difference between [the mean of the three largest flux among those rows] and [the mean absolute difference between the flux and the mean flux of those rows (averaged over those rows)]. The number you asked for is 15.1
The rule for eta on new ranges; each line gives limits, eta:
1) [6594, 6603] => 15.3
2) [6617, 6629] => 15.1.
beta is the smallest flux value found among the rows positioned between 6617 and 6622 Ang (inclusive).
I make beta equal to 15.06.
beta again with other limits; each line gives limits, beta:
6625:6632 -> 15.11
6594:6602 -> 15.24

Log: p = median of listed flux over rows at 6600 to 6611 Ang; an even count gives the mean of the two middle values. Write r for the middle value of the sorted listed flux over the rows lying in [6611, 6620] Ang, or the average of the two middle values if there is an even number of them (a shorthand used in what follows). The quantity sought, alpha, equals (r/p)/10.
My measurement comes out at 0.0997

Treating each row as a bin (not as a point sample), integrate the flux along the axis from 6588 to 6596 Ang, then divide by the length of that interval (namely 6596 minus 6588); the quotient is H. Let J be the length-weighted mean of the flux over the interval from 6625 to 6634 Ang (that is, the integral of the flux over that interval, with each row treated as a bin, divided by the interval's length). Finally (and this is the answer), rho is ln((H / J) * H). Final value 2.71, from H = 15.2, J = 15.2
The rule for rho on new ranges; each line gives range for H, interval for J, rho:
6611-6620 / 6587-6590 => 2.72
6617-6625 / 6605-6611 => 2.71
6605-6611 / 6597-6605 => 2.70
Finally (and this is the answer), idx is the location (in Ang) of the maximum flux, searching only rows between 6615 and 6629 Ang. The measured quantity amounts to 6628.40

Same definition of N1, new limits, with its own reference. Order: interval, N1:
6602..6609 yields 0.003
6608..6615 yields 0.001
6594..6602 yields 0.010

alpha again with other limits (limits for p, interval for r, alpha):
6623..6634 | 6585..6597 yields 0.0995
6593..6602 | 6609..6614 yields 0.0988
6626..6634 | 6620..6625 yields 0.0987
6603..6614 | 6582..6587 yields 0.0992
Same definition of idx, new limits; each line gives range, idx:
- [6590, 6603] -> 6599.46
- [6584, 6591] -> 6590.35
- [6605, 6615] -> 6605.54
